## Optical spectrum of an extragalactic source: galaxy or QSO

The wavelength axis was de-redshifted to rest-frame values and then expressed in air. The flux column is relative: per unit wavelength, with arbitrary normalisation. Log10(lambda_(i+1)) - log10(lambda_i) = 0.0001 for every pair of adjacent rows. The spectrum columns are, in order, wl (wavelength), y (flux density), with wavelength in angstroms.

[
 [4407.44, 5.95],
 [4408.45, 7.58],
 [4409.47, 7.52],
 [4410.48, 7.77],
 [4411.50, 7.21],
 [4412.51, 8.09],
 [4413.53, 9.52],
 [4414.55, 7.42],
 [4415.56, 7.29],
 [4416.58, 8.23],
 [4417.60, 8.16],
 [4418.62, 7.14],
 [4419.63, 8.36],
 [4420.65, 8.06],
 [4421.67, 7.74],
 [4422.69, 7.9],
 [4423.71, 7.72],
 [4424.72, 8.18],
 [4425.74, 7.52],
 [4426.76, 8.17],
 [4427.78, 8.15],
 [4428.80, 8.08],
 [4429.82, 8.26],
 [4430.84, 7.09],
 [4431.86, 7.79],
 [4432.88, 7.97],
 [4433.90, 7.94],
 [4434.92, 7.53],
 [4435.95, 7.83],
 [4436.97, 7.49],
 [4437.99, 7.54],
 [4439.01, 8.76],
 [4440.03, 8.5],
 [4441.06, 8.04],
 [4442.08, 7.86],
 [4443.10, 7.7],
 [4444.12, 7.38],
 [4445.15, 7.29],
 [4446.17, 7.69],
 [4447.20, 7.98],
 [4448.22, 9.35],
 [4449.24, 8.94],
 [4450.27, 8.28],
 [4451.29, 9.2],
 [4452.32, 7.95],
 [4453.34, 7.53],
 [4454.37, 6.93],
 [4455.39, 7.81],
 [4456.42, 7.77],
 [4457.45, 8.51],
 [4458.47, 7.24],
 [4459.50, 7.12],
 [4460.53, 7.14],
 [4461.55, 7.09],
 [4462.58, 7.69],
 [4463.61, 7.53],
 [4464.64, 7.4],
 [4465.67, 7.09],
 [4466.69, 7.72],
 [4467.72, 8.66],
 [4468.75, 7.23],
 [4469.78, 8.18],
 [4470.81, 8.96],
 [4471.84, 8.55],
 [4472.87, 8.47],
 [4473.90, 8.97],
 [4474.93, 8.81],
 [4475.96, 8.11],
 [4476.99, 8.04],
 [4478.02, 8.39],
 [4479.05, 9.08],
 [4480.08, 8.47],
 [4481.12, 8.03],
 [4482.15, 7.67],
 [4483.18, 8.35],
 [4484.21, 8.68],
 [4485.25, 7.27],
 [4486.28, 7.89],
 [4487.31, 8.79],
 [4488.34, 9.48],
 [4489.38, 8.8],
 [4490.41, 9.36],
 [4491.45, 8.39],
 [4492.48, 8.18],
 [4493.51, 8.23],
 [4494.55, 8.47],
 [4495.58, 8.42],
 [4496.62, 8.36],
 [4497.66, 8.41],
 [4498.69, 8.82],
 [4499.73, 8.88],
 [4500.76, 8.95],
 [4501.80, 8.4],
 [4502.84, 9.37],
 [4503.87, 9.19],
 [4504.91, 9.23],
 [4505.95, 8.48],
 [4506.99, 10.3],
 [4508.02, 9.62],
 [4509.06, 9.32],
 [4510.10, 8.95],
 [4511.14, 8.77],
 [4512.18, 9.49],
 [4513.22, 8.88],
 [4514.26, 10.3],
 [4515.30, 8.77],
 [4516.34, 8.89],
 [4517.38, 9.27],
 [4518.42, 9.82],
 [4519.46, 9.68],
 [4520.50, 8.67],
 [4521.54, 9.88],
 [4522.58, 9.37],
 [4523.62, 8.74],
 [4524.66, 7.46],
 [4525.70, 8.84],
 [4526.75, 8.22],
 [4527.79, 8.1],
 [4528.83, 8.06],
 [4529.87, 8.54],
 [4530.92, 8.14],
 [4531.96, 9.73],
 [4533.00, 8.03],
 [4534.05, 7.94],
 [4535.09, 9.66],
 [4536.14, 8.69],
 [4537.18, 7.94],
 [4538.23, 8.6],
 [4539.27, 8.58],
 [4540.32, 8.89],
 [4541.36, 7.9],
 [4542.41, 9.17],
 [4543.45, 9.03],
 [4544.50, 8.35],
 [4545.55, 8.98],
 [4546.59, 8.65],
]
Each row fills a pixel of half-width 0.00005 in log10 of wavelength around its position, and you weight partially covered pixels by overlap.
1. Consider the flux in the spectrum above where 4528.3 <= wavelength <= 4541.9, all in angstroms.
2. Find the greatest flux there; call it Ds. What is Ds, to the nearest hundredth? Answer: 9.73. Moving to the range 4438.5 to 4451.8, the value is 9.35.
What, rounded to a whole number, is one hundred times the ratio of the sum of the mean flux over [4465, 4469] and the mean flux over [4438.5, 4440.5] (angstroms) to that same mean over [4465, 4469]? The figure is 212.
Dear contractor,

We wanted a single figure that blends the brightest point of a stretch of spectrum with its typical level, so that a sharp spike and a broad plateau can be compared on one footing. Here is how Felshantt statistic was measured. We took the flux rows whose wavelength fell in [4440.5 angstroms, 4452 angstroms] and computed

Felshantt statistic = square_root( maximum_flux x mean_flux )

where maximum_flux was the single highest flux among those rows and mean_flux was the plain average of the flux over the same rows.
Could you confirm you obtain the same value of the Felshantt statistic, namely 8.73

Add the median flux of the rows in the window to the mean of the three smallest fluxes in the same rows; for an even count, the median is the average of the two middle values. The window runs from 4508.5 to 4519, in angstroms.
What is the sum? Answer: 17.9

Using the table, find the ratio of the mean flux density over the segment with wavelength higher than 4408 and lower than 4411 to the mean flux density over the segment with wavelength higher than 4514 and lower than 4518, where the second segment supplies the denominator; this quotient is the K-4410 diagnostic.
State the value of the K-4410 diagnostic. 0.82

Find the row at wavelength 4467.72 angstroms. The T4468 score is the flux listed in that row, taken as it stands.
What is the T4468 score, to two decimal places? 8.66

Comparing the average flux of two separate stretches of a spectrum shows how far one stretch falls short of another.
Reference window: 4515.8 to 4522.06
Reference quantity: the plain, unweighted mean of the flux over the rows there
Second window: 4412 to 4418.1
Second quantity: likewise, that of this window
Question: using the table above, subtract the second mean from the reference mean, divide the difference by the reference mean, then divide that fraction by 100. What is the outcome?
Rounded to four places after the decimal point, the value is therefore 0.0013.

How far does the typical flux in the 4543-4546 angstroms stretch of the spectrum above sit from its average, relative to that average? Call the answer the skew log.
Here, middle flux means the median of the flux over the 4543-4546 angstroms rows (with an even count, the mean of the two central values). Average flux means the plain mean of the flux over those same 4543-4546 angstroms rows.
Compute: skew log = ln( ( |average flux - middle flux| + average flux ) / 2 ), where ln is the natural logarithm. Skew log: 1.50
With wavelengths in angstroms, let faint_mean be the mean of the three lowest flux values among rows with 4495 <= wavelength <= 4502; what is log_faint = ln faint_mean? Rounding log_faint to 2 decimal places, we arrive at 2.13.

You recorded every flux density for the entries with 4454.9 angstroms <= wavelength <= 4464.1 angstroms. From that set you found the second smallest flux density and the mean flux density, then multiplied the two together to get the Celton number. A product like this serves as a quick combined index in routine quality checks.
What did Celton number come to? 54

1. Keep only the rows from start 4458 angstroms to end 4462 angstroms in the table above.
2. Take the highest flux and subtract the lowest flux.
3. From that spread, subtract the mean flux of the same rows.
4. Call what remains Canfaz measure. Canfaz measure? -7.00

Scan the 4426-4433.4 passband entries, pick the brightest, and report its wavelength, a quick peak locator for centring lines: 4429.82 angstroms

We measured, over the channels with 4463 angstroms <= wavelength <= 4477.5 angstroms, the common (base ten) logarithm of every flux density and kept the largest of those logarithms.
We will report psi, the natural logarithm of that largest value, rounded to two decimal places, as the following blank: -0.05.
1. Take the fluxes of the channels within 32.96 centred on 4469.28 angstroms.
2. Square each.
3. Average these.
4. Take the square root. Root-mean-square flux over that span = 8.0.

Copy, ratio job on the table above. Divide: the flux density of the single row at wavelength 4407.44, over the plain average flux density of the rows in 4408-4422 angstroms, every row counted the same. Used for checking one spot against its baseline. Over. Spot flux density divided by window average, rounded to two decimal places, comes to 0.76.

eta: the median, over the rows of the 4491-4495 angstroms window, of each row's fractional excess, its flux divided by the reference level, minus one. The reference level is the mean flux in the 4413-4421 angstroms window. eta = 0.036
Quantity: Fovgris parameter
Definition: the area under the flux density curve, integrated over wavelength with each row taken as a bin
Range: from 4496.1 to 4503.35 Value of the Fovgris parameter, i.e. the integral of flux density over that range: 63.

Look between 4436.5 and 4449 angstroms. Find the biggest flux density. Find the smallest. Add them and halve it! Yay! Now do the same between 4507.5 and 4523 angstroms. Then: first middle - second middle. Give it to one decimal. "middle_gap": -1.2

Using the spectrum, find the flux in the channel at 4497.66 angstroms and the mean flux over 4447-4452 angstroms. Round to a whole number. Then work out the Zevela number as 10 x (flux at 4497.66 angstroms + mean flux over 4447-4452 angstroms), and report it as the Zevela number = 172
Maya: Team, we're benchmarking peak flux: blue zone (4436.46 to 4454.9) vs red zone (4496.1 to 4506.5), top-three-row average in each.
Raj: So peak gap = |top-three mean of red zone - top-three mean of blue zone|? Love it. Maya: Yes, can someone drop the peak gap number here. 0.10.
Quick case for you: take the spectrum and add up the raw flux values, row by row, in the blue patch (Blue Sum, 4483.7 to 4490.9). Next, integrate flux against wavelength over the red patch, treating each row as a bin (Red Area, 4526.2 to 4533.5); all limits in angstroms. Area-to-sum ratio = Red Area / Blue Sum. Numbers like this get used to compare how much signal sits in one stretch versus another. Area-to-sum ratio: 1.02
